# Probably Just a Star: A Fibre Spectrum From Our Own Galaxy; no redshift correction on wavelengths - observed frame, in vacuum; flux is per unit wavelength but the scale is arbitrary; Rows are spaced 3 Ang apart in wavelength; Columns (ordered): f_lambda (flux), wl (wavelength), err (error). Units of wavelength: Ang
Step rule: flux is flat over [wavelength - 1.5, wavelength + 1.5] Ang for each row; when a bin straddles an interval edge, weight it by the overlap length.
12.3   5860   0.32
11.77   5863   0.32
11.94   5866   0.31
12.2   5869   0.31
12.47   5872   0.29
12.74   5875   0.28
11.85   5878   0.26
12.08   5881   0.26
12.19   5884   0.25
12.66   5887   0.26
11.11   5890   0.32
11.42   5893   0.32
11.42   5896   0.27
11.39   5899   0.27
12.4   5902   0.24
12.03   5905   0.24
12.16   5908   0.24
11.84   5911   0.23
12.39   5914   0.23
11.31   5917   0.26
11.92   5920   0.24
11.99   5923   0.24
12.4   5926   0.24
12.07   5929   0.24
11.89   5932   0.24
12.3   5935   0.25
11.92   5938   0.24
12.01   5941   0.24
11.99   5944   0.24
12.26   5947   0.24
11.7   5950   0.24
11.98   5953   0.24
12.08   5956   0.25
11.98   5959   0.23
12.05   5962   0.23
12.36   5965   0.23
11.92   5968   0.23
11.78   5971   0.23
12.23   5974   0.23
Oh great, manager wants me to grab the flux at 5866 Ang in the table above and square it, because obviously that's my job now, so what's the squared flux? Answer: 143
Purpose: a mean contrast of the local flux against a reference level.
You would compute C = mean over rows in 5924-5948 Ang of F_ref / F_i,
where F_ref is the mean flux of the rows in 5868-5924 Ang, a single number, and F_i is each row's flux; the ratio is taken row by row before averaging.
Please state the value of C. 0.990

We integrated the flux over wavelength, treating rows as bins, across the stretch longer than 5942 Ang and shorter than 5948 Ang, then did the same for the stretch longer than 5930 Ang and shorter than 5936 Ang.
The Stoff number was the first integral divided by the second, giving 1.00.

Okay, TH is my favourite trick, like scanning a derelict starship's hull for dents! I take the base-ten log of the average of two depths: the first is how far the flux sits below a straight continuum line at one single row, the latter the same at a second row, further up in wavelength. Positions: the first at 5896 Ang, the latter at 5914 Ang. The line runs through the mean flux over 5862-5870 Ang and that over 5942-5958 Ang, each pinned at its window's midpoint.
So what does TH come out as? -1.1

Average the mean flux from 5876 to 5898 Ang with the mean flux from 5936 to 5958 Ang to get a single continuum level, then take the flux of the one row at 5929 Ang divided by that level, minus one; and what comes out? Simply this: 0.01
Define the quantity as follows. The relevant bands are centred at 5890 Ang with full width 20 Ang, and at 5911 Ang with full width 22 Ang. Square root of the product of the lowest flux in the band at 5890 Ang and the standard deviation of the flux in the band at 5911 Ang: 2.0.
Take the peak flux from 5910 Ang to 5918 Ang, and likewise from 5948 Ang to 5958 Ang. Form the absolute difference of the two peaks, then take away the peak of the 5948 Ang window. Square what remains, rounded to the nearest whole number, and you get 139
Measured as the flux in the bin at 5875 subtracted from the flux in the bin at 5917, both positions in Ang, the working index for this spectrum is -1.4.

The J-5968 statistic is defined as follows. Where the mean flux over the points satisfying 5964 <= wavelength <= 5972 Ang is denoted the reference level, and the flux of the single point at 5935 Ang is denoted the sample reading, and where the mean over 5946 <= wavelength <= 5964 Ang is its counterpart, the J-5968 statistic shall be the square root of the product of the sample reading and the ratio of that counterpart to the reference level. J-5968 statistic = 3.51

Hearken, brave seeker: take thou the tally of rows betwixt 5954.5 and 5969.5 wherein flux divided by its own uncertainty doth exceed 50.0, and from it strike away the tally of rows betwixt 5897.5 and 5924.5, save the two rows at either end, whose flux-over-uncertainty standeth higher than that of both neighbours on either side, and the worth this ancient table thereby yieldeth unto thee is 2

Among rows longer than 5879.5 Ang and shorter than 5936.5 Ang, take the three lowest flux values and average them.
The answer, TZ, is 11.3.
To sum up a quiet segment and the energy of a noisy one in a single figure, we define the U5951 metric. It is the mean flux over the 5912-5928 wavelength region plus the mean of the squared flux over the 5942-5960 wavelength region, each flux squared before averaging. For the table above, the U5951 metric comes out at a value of 156.0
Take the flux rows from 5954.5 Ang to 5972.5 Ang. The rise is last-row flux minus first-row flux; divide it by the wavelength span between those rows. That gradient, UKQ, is -0.020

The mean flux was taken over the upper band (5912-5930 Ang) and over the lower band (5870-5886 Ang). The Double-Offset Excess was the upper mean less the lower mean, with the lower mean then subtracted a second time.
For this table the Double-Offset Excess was -12.5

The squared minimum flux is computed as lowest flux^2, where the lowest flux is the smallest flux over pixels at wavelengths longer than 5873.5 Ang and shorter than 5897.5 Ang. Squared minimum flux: 123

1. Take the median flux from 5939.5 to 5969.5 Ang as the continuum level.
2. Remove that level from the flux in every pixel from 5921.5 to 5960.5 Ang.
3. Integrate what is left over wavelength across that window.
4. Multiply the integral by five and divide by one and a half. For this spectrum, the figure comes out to 6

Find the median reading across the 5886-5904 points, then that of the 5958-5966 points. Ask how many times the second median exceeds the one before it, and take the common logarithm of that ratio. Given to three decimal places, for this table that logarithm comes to 0.023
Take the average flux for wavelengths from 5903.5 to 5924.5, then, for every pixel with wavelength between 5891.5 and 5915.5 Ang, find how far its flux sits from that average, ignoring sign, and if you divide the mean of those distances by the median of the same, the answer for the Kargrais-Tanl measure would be 0.81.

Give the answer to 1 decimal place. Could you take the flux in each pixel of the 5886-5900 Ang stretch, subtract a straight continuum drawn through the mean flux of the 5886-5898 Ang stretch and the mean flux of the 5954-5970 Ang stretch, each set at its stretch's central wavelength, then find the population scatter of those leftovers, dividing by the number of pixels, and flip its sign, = -0.6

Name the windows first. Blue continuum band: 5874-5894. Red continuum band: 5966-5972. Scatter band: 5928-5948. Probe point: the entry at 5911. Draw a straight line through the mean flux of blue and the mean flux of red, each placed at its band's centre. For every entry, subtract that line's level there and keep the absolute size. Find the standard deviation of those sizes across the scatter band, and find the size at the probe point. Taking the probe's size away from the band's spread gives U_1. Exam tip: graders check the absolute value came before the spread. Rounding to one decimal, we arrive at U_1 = 0.0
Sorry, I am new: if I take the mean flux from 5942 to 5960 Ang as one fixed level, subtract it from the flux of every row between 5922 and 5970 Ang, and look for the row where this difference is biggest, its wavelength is 5926 Ang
